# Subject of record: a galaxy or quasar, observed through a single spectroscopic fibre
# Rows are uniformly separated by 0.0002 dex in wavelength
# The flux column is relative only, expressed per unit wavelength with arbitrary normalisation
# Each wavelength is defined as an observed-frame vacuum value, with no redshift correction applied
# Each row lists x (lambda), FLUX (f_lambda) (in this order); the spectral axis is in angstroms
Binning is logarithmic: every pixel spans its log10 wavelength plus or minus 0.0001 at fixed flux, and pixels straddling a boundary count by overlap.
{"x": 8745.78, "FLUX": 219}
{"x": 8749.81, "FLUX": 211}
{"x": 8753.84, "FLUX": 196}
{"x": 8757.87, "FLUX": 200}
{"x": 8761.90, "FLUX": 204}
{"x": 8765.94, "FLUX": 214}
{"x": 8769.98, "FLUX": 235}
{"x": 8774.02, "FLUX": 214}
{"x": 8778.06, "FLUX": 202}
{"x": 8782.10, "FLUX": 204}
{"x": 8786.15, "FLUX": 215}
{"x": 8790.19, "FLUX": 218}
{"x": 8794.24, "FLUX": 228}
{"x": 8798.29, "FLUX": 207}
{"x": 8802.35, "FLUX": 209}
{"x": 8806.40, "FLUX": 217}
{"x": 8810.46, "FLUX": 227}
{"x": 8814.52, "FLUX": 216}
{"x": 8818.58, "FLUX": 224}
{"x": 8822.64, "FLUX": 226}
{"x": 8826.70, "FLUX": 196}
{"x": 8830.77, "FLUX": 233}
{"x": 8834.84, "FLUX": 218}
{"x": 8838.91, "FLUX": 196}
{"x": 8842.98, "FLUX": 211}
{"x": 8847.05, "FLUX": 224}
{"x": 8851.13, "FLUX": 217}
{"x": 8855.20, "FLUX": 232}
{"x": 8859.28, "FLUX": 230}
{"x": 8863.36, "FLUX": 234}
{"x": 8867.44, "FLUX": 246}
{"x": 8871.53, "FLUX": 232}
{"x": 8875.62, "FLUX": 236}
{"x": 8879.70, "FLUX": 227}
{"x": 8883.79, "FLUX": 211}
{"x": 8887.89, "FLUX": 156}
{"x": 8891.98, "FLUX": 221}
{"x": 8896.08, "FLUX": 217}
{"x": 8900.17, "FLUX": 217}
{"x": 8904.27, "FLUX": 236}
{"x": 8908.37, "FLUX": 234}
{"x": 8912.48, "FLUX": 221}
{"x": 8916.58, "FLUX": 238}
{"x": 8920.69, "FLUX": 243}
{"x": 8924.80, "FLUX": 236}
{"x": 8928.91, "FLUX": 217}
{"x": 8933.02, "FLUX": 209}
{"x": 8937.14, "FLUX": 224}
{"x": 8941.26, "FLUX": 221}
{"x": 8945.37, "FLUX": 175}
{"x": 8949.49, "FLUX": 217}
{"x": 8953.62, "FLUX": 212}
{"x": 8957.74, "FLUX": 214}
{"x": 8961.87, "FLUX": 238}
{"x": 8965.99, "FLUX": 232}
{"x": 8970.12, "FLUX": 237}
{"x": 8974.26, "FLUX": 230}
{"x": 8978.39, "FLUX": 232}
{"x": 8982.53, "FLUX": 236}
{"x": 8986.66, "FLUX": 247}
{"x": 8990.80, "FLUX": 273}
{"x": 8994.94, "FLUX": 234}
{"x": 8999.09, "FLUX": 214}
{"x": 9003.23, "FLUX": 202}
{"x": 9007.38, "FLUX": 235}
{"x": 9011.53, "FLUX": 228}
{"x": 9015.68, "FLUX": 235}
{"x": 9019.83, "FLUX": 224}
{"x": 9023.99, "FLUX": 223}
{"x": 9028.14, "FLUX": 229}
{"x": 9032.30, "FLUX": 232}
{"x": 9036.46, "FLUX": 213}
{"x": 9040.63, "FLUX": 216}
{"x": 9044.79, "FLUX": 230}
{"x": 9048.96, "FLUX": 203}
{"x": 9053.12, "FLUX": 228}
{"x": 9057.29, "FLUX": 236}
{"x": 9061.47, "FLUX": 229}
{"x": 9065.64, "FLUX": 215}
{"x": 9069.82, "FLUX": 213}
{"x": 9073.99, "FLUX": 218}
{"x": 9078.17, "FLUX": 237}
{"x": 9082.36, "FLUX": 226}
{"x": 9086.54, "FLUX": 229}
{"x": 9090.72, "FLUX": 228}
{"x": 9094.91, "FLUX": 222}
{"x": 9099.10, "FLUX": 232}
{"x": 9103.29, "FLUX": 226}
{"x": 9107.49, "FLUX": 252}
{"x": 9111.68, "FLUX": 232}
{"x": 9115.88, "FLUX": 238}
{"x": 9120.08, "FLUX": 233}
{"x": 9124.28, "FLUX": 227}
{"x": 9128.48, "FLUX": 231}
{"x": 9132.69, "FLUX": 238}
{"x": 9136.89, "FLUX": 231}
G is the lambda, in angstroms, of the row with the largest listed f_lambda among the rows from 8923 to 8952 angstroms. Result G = 8924.80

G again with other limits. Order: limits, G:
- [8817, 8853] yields 8830.77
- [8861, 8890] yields 8867.44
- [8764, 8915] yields 8867.44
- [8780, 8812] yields 8794.24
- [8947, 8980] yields 8961.87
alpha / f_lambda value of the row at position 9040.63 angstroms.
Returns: 216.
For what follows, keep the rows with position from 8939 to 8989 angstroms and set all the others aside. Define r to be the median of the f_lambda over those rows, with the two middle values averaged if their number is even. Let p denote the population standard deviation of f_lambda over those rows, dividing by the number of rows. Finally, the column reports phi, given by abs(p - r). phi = 213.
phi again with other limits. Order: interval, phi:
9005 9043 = 221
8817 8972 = 206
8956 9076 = 215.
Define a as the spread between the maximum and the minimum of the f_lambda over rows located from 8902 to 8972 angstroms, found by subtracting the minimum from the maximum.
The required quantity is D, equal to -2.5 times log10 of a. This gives -4.6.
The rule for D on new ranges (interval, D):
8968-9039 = -4.6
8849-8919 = -4.9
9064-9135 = -4.0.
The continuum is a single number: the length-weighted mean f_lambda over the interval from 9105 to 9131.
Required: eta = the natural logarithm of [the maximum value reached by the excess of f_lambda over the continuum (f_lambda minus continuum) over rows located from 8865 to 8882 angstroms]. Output 2.37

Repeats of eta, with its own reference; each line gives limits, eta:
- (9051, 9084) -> 0.51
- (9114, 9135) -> 0.98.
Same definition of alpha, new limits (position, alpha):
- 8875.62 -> 236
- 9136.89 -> 231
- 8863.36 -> 234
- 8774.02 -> 214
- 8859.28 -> 230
